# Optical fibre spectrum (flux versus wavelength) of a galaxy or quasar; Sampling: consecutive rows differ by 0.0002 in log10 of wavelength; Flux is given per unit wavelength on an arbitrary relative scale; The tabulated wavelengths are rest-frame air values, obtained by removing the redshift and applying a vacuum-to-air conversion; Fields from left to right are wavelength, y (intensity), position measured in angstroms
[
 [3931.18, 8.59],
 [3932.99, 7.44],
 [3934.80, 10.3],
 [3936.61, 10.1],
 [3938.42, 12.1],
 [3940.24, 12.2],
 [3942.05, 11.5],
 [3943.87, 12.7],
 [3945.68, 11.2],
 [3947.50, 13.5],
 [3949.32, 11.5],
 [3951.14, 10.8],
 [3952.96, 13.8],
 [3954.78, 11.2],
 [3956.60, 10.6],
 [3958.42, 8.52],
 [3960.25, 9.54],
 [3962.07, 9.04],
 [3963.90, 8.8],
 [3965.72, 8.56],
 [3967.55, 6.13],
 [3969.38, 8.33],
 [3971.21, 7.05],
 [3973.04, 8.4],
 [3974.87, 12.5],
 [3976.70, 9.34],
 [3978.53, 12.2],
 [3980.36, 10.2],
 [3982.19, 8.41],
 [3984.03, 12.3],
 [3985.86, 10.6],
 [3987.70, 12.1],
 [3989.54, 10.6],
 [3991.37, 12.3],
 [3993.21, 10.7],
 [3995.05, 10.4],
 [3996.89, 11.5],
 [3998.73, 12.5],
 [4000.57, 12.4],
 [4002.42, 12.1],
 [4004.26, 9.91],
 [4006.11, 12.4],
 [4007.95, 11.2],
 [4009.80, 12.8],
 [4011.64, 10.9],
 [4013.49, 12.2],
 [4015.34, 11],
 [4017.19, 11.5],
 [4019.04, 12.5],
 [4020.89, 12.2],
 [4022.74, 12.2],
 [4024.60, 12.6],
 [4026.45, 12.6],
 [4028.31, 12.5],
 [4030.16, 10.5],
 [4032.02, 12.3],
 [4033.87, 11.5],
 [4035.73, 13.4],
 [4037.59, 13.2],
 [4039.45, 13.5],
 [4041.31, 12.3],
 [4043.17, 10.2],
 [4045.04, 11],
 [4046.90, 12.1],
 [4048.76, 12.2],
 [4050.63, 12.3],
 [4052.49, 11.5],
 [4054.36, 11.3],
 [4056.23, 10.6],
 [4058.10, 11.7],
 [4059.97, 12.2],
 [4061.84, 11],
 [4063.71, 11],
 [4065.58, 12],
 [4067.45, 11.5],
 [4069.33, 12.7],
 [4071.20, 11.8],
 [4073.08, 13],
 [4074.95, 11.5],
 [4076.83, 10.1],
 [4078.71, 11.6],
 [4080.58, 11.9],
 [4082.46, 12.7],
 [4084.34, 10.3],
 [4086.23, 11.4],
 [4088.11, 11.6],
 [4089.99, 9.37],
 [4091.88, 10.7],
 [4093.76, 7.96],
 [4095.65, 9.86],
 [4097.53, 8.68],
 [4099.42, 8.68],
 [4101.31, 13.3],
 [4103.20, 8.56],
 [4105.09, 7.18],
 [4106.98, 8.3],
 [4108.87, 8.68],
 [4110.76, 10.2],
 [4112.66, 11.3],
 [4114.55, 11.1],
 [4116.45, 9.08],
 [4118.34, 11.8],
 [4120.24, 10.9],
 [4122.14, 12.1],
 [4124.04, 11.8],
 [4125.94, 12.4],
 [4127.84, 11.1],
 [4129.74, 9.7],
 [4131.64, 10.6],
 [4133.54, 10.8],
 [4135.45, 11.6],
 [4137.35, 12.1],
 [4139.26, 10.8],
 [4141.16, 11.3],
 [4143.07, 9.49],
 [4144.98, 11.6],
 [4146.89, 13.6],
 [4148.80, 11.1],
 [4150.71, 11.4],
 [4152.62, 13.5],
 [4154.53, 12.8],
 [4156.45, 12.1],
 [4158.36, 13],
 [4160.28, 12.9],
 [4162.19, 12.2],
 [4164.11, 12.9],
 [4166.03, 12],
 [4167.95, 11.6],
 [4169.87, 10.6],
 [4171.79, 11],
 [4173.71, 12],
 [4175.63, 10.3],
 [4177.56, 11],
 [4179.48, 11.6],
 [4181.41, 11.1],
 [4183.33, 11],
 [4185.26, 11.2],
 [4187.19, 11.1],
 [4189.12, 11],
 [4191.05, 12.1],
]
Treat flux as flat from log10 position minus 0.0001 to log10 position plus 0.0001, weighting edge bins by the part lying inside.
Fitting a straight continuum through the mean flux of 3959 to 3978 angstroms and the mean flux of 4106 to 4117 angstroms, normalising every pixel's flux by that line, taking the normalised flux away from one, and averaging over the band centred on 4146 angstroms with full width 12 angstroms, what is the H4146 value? -0.14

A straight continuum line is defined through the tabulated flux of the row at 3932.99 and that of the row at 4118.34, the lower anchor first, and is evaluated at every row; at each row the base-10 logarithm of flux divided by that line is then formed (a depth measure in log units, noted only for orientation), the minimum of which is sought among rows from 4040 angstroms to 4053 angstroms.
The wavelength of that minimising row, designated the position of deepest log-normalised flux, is 4043.17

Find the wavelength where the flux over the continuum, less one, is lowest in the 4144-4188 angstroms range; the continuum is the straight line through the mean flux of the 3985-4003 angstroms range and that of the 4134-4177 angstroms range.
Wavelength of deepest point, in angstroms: 4175.63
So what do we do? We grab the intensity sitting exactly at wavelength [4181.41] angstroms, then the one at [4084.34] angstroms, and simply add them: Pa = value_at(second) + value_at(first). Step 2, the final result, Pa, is 21.4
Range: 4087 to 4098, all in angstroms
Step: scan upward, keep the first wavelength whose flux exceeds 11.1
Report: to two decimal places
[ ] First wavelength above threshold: 4088.11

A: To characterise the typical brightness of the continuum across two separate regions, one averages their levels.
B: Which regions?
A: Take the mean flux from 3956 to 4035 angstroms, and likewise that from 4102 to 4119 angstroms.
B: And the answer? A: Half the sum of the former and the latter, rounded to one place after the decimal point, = 10.2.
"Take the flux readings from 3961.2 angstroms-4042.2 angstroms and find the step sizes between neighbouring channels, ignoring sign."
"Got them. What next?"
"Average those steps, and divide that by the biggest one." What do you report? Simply 0.33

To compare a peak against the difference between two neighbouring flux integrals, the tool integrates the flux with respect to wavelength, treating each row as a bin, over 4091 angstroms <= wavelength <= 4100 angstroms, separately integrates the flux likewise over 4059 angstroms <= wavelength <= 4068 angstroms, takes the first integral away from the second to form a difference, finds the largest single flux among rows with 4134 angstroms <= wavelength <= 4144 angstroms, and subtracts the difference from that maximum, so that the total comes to -9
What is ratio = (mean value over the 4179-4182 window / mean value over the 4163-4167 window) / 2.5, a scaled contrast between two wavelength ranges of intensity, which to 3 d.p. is 0.365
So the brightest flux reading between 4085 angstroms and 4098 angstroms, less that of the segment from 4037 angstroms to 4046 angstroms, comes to -1.9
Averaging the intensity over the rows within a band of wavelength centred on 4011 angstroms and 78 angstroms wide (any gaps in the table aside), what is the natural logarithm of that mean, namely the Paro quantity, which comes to 2.45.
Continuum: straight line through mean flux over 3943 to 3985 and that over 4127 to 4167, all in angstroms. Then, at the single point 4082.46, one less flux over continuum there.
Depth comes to -0.13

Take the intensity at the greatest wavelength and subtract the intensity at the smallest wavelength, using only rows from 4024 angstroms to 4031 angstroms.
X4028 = -2.1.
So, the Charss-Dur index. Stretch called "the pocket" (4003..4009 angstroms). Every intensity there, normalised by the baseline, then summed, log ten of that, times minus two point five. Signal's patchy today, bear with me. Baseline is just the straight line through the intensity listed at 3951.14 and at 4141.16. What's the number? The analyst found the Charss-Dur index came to -1.2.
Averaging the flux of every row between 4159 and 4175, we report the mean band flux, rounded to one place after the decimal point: 11.9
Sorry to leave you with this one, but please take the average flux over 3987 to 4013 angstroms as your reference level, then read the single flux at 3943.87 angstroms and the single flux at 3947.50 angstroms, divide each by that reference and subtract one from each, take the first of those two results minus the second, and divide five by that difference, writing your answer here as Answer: -72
